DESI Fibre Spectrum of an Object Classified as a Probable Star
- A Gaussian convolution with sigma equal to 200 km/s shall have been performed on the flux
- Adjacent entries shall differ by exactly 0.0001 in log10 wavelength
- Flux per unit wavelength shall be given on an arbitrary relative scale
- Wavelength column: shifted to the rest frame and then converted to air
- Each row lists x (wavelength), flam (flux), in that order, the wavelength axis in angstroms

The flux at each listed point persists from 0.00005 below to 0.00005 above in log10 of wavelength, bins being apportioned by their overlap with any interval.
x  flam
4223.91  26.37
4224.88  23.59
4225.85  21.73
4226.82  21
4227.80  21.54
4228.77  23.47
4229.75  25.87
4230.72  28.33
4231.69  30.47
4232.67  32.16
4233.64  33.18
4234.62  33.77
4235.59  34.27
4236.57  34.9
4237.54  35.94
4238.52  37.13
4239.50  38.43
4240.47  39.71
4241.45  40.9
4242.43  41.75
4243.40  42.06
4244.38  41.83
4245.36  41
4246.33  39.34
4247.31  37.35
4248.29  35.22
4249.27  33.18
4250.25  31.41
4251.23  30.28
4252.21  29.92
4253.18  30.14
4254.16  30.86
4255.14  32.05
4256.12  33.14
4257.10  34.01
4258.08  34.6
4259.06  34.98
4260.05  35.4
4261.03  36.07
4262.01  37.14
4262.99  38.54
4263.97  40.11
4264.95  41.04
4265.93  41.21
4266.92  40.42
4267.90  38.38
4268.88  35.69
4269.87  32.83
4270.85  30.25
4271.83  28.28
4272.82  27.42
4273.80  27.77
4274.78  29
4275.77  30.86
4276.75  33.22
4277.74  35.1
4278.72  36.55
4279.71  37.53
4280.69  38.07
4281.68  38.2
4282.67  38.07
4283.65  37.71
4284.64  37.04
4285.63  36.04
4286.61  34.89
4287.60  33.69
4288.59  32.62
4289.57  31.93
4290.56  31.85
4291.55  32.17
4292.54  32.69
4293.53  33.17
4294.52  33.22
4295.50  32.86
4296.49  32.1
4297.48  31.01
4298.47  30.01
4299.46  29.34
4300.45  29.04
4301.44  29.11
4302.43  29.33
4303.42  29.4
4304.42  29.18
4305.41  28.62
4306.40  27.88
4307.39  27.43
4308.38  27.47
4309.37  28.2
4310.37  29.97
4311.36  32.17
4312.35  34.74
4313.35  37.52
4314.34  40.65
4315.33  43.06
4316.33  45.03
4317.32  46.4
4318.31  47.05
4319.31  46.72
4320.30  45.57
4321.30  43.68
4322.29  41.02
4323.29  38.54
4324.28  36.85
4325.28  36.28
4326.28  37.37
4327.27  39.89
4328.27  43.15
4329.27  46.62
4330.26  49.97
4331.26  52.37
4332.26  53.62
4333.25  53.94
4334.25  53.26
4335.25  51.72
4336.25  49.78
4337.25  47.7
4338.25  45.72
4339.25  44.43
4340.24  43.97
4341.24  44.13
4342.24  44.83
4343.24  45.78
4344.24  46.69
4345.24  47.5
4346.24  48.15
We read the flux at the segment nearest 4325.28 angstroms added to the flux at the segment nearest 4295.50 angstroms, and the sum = 69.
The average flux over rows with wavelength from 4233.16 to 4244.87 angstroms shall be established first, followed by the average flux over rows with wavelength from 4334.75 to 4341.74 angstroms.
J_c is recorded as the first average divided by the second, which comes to 0.81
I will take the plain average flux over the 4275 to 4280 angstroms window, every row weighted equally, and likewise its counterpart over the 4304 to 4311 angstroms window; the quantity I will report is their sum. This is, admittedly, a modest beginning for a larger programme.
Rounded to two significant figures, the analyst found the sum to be 63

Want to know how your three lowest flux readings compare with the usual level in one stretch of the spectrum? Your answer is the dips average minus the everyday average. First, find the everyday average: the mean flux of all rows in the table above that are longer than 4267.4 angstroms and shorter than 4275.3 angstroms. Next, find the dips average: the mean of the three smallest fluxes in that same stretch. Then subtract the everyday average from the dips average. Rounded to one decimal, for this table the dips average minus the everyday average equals -3.4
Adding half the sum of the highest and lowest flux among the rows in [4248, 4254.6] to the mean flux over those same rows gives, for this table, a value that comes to 64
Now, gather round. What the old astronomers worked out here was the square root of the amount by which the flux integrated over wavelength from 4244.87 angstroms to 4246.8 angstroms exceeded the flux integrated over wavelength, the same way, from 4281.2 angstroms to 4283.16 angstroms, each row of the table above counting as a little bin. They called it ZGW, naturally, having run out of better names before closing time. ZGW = 1.8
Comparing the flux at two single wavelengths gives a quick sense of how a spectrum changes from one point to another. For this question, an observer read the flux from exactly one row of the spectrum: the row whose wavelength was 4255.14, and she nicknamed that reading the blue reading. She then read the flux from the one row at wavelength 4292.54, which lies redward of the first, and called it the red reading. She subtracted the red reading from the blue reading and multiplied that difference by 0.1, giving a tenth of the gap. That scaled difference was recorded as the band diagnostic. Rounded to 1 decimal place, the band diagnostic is -0.1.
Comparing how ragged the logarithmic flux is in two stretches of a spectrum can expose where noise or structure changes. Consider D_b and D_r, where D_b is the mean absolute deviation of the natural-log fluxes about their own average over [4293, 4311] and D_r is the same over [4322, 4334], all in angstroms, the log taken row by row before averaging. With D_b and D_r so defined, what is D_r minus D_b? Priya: 0.08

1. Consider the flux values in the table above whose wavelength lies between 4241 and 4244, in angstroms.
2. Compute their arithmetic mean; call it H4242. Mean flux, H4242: 41.6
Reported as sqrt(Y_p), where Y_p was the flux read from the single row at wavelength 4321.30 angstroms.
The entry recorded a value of 6.61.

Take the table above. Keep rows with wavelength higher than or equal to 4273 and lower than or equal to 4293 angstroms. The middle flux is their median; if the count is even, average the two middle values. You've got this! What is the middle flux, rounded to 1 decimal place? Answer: 34.3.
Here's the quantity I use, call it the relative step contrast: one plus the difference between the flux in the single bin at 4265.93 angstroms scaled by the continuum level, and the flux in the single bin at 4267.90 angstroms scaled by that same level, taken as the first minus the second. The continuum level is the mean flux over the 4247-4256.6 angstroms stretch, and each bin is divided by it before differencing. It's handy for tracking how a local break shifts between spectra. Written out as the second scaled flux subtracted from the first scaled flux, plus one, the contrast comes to 1.1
